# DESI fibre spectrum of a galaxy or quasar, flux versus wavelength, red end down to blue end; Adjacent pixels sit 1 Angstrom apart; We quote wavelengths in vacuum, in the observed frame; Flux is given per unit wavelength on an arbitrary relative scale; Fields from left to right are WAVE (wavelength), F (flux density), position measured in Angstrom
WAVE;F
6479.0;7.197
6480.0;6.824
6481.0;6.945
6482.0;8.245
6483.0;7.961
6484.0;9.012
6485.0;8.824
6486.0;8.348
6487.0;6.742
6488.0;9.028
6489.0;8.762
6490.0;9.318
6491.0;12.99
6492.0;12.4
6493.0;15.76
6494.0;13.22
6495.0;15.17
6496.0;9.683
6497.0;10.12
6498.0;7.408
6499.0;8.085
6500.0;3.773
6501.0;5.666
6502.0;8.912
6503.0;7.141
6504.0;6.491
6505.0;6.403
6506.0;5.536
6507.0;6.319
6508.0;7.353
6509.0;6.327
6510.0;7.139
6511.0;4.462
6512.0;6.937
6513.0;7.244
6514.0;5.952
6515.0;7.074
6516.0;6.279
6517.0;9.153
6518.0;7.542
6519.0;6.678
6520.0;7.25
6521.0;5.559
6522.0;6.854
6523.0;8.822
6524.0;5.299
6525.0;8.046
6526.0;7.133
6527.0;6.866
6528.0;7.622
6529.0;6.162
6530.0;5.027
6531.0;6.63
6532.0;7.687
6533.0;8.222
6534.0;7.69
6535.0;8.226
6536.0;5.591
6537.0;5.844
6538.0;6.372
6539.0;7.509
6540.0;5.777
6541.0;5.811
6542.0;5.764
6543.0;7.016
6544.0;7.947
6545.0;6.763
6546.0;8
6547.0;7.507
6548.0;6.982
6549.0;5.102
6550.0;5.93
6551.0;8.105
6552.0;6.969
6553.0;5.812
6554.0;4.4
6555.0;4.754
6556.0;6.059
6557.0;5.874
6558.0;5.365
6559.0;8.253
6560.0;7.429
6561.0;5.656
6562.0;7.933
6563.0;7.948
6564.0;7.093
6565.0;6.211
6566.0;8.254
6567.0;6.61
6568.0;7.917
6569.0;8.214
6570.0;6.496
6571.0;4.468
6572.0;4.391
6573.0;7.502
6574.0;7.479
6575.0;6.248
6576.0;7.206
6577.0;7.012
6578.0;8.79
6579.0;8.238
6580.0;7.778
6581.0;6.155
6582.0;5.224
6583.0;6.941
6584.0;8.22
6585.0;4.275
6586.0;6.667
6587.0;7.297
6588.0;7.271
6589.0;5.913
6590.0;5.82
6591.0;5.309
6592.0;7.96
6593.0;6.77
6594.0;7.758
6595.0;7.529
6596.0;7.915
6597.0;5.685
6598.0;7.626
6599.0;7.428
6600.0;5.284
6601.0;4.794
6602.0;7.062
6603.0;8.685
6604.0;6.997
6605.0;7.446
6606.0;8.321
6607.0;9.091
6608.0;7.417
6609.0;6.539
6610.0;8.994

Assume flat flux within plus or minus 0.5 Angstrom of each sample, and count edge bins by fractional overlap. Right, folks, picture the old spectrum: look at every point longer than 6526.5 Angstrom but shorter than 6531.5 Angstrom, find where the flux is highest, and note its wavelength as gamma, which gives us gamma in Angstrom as 6528.0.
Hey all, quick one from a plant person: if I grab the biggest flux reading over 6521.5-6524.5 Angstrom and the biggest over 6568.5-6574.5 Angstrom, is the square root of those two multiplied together 8.5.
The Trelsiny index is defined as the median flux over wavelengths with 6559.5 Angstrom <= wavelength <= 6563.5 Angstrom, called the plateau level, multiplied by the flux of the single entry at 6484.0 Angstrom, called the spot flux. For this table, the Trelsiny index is 69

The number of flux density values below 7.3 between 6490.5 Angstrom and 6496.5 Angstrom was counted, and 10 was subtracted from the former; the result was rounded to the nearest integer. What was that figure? -10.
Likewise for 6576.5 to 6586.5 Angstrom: -4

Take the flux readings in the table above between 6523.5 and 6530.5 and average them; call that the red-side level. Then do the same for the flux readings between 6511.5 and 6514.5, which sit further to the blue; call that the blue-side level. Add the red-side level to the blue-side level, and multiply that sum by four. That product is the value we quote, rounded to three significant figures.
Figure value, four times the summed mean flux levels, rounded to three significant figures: 53.2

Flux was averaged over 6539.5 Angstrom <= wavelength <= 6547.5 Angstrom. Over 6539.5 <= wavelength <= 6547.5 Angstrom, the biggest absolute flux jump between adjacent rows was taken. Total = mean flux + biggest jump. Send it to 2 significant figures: 8.1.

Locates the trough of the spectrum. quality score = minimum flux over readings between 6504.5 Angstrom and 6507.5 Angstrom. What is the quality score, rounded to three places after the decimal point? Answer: 5.536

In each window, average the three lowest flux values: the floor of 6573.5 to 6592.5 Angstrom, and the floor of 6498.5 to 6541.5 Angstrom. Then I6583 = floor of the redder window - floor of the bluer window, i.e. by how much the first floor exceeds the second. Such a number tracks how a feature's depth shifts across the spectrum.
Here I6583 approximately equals 0.52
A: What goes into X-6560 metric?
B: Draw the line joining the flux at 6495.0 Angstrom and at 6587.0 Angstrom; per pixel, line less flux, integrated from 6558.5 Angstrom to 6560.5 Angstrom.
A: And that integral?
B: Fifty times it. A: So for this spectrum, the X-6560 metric 181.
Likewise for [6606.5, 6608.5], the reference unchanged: -271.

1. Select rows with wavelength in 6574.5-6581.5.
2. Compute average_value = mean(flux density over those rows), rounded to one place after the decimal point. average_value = 7.3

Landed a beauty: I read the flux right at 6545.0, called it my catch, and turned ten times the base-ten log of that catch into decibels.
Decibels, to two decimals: 8.30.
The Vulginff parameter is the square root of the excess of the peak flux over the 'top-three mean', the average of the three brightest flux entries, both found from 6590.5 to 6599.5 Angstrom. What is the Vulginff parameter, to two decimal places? 0.29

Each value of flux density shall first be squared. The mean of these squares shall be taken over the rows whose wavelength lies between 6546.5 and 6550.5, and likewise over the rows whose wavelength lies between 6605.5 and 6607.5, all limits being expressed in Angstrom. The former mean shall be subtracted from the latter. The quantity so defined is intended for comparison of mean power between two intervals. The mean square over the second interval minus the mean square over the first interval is 34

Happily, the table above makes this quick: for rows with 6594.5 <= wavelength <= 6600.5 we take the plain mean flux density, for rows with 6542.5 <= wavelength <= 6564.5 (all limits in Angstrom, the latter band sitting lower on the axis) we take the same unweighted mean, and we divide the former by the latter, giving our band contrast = 1.04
